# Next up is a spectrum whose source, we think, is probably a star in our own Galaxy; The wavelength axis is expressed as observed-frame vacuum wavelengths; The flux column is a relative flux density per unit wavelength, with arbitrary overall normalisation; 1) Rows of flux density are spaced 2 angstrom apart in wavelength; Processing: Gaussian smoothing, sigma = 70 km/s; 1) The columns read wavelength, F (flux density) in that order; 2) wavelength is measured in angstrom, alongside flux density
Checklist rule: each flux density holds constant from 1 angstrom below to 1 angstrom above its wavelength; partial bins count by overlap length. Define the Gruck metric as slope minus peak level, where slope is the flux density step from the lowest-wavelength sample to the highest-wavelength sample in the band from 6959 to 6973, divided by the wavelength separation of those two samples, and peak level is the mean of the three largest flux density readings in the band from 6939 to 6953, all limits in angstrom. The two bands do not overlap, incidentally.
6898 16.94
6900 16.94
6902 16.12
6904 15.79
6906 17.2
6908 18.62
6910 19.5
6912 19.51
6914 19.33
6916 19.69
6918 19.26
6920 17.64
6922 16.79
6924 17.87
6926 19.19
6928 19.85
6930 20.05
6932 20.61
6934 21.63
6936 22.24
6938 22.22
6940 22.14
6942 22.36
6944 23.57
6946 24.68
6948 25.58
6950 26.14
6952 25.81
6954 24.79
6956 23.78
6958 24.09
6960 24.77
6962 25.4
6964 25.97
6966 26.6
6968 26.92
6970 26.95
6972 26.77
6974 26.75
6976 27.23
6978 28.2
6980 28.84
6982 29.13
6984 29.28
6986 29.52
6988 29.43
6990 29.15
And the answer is -25.7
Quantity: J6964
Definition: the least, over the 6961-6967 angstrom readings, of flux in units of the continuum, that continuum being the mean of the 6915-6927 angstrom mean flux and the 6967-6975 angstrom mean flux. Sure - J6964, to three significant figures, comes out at 1.12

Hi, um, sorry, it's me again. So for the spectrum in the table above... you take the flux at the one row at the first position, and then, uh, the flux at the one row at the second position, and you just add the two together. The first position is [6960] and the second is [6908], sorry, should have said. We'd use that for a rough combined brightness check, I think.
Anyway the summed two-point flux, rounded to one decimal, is 43.4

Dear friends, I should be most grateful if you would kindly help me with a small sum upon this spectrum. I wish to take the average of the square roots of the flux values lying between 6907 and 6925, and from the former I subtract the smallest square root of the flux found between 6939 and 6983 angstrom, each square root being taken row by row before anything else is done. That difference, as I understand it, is -0.38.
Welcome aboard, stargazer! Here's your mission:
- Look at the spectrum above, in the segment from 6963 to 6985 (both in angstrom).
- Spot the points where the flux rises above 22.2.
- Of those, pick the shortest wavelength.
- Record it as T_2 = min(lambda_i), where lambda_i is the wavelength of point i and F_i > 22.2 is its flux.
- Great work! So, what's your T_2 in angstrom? 6964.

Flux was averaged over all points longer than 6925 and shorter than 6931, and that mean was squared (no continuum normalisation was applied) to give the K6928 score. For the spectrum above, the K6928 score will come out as 388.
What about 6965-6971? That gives 719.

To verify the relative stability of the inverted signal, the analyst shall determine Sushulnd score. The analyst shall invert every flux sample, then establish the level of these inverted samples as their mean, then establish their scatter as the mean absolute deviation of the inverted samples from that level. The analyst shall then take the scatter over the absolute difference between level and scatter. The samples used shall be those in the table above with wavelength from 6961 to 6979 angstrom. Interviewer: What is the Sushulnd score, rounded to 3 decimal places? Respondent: 0.020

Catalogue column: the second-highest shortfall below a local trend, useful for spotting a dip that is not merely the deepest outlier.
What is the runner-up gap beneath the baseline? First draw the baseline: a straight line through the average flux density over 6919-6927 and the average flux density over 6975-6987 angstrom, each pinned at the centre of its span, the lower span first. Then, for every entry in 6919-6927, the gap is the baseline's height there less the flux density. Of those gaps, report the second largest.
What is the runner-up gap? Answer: 0.2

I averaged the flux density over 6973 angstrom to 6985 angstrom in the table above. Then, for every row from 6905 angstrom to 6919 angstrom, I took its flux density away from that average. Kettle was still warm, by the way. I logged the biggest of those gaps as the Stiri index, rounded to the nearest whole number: 11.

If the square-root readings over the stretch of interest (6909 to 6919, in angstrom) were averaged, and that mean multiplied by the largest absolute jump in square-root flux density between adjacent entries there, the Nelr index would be 0.21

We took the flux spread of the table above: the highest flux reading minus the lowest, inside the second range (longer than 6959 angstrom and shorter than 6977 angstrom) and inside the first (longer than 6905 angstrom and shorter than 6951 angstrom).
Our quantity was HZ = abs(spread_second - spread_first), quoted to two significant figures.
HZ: 6.9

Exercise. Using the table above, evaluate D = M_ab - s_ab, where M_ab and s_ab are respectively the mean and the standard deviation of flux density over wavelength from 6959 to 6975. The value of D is 25.5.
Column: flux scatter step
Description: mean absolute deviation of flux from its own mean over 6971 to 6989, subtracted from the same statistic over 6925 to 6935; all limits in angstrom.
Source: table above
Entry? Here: -0.31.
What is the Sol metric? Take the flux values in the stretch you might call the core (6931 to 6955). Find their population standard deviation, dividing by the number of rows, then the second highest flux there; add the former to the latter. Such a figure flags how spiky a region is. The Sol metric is 27.6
